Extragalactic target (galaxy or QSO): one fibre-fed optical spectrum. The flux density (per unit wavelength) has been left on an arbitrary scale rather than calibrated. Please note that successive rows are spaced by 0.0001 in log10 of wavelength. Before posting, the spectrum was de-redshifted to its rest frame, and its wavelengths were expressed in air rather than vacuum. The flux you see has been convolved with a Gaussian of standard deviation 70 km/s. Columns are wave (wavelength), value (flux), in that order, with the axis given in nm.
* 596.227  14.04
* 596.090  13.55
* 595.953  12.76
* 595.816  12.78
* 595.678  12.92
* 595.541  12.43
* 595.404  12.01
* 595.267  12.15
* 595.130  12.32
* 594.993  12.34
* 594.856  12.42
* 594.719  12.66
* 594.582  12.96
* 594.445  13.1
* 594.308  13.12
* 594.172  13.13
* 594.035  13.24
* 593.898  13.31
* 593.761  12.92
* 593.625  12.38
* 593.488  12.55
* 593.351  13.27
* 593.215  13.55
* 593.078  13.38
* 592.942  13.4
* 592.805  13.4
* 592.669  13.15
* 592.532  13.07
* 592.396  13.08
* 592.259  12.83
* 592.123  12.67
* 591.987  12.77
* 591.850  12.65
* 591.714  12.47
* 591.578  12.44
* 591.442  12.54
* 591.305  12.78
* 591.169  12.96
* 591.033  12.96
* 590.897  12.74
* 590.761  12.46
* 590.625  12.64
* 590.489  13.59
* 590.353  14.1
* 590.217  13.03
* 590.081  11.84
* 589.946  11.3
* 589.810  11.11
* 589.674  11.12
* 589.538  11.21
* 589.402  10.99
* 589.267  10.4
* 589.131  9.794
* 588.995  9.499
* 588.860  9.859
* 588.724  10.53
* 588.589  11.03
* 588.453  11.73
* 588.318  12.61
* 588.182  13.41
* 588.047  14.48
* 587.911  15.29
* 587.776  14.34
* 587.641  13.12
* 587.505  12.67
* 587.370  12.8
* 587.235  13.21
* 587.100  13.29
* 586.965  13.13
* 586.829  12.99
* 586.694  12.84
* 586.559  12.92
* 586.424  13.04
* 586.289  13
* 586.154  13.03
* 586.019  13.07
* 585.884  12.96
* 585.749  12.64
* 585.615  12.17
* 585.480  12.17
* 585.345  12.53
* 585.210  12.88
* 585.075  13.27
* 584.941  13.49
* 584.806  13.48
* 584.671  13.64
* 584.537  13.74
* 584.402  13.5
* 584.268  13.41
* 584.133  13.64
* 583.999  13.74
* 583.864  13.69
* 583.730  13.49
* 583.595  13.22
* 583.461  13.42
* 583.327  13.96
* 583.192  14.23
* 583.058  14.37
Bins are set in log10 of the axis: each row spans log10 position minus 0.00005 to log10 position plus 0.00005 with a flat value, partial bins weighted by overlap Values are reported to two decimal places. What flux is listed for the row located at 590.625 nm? 12.64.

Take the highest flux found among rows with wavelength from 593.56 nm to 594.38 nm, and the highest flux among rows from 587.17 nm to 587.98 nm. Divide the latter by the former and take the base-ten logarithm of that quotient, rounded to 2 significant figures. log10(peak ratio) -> 0.060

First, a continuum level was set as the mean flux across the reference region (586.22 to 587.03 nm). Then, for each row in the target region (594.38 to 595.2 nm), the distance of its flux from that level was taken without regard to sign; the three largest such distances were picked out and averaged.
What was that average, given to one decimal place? 0.6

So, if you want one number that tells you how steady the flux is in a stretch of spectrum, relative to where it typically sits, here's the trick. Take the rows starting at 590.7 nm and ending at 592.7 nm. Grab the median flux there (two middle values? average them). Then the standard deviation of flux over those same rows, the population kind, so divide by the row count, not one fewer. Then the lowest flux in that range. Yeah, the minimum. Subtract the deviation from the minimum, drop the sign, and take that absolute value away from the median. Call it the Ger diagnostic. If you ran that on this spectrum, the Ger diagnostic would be 0.56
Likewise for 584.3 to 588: 1.49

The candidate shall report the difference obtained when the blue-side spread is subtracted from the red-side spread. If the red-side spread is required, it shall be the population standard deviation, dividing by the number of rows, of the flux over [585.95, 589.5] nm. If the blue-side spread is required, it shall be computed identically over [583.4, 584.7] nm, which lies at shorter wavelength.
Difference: 1.3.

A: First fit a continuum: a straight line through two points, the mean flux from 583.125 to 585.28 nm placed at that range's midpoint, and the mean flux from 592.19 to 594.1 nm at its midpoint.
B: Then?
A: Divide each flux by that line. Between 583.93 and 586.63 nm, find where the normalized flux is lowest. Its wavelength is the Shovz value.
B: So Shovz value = 585.480 nm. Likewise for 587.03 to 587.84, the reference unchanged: 587.505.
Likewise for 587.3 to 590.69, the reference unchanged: 588.995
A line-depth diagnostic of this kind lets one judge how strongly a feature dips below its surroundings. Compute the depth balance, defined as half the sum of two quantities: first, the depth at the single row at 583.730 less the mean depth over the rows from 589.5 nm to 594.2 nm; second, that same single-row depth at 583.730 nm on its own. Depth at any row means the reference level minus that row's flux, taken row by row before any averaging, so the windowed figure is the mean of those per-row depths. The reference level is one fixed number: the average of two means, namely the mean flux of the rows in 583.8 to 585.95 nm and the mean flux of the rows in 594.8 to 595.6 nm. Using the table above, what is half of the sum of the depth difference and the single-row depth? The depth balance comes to -0.75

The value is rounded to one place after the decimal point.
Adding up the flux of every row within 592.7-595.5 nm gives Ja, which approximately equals 257.6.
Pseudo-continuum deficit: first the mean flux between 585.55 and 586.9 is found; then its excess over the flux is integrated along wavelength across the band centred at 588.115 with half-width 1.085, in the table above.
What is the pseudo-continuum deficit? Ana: 1.1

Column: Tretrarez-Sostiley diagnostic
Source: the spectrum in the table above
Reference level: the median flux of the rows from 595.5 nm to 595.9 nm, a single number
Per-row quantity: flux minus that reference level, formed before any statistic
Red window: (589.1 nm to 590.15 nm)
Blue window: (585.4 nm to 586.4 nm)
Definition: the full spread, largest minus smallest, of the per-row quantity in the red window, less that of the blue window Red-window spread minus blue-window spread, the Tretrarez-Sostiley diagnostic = 1.1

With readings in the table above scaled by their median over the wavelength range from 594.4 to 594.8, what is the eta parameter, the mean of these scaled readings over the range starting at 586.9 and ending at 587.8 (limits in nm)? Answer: 1.02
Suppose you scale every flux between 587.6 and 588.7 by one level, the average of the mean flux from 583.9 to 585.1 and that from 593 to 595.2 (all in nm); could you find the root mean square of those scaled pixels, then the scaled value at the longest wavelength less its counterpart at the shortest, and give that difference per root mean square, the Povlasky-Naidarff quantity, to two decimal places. -0.16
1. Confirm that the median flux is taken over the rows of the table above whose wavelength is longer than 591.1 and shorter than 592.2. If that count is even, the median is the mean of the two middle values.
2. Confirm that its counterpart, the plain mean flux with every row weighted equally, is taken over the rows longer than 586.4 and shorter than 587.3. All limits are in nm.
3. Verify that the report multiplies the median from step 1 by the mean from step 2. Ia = 165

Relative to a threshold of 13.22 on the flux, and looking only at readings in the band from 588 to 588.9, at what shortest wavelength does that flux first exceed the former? 588.047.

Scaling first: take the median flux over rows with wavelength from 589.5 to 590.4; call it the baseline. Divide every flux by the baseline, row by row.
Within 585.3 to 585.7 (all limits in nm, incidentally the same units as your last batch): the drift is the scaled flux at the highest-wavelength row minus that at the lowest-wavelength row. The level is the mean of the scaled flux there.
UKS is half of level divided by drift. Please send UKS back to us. -17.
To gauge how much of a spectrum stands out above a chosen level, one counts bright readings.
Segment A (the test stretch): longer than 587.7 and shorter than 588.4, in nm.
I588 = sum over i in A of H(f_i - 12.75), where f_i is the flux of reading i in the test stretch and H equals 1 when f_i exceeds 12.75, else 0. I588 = 4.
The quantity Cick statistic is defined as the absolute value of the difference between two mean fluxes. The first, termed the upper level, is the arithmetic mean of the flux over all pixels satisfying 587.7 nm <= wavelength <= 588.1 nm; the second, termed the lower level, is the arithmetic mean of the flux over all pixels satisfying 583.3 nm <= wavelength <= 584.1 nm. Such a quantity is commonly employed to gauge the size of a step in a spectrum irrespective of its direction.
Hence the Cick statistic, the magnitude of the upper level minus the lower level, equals 1.1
